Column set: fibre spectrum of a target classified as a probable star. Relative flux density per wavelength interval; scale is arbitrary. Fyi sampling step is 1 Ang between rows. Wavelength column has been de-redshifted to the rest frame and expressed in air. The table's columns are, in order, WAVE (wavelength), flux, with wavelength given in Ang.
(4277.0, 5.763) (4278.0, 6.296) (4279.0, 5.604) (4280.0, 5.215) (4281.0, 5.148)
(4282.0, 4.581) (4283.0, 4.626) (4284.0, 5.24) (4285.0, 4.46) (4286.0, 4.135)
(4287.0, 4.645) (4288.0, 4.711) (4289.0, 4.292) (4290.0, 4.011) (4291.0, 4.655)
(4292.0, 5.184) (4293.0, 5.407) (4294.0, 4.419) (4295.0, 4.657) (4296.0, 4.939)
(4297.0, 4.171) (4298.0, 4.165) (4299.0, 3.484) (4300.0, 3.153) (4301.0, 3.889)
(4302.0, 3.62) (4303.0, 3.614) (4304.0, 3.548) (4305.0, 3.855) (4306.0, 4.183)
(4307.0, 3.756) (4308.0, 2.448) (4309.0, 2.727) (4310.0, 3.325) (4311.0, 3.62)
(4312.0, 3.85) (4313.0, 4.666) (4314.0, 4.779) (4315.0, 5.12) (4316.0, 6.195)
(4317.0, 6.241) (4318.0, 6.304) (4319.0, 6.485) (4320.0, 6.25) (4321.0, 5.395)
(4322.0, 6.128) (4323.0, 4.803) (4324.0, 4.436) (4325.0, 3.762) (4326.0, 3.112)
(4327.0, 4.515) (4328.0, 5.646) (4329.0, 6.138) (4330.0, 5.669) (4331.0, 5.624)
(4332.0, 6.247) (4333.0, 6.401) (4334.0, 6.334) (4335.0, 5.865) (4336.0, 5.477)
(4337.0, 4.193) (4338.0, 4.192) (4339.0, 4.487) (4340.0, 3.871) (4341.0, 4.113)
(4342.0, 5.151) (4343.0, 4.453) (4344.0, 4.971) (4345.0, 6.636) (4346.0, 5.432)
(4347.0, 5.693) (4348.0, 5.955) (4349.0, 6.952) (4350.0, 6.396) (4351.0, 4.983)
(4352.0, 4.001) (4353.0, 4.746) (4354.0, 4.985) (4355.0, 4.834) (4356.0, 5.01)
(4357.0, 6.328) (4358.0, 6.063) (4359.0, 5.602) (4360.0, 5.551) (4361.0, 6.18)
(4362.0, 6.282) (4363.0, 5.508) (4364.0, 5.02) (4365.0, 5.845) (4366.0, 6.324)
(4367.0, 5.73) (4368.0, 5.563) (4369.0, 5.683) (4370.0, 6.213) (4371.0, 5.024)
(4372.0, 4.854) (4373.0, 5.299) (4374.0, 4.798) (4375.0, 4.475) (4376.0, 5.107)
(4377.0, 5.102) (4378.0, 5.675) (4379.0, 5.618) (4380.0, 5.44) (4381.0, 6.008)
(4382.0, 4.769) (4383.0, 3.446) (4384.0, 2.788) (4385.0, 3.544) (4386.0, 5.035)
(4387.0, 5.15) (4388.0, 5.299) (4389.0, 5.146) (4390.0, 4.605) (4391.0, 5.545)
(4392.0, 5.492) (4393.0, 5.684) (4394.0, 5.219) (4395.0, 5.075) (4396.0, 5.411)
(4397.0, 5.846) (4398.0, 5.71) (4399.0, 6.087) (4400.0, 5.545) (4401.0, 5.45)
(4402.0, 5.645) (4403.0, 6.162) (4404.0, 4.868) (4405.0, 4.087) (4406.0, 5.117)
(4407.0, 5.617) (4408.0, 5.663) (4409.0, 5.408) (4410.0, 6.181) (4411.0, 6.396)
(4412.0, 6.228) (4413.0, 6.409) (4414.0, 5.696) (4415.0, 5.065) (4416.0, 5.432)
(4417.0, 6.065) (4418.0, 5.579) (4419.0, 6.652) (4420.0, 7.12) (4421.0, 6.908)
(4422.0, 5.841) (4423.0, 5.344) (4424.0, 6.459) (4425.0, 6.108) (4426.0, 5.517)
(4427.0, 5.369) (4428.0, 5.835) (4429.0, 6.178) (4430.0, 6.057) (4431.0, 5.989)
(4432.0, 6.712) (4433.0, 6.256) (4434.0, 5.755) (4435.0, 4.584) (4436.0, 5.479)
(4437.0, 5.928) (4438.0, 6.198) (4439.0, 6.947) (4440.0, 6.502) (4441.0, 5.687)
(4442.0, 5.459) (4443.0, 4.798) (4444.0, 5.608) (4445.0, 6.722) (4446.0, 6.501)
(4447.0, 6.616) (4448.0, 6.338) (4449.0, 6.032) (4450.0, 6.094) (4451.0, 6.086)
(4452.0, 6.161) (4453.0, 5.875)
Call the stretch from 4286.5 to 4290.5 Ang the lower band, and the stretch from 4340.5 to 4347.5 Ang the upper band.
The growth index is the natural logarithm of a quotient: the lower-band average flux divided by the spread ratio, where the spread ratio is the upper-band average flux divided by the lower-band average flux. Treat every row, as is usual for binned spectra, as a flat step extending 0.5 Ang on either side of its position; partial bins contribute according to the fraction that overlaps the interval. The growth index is 1.32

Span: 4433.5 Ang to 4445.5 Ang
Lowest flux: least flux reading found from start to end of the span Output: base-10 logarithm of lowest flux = 0.66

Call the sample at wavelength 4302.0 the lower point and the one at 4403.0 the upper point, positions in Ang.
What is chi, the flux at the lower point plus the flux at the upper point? 9.8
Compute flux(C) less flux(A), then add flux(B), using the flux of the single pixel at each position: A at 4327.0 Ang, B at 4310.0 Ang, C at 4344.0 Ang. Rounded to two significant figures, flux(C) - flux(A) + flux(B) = 3.8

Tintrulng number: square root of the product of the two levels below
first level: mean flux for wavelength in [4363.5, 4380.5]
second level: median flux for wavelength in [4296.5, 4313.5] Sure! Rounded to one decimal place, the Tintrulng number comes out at 4.4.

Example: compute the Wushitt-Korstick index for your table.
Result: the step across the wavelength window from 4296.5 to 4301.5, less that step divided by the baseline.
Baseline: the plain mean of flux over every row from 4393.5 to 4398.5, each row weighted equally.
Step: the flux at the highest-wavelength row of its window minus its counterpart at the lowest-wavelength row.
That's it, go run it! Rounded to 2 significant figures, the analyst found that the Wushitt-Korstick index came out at -0.23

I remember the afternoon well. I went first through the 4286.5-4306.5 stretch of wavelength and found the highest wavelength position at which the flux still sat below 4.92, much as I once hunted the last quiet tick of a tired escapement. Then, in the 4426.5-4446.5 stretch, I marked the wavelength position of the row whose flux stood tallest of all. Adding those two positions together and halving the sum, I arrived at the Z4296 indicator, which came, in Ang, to 4372.5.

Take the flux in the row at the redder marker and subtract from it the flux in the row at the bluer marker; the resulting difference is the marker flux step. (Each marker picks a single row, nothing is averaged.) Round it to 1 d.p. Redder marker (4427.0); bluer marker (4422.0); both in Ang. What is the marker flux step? -0.5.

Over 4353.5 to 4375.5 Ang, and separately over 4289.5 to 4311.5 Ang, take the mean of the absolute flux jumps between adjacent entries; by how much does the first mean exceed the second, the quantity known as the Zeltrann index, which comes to 0.02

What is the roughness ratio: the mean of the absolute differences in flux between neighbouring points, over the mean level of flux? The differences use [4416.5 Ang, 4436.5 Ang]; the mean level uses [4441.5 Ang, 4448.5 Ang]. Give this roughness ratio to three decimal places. 0.094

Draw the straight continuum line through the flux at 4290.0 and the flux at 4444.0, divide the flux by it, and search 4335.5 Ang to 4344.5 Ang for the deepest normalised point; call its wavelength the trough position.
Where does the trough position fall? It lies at 4340.0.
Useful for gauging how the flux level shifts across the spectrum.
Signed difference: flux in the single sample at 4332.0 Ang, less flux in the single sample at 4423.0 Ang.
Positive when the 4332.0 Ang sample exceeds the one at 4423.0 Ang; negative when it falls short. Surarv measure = 0.90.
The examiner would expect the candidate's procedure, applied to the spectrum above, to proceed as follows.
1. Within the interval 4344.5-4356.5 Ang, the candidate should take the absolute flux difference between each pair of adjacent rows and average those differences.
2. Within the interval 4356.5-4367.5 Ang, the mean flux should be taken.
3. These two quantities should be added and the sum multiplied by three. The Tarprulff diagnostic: 19.5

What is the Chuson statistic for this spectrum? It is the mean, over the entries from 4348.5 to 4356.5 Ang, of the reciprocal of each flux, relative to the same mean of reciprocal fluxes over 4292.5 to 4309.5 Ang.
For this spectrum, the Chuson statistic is 0.7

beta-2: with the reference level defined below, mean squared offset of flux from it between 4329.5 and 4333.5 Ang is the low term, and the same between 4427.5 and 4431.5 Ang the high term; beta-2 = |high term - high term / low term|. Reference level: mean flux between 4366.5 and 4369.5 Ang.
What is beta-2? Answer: 0.49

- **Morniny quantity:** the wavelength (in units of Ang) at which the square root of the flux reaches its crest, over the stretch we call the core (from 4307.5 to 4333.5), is 4319.0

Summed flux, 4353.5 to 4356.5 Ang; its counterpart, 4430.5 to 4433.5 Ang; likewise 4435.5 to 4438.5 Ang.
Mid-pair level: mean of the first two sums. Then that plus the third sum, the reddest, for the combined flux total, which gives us 34.5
